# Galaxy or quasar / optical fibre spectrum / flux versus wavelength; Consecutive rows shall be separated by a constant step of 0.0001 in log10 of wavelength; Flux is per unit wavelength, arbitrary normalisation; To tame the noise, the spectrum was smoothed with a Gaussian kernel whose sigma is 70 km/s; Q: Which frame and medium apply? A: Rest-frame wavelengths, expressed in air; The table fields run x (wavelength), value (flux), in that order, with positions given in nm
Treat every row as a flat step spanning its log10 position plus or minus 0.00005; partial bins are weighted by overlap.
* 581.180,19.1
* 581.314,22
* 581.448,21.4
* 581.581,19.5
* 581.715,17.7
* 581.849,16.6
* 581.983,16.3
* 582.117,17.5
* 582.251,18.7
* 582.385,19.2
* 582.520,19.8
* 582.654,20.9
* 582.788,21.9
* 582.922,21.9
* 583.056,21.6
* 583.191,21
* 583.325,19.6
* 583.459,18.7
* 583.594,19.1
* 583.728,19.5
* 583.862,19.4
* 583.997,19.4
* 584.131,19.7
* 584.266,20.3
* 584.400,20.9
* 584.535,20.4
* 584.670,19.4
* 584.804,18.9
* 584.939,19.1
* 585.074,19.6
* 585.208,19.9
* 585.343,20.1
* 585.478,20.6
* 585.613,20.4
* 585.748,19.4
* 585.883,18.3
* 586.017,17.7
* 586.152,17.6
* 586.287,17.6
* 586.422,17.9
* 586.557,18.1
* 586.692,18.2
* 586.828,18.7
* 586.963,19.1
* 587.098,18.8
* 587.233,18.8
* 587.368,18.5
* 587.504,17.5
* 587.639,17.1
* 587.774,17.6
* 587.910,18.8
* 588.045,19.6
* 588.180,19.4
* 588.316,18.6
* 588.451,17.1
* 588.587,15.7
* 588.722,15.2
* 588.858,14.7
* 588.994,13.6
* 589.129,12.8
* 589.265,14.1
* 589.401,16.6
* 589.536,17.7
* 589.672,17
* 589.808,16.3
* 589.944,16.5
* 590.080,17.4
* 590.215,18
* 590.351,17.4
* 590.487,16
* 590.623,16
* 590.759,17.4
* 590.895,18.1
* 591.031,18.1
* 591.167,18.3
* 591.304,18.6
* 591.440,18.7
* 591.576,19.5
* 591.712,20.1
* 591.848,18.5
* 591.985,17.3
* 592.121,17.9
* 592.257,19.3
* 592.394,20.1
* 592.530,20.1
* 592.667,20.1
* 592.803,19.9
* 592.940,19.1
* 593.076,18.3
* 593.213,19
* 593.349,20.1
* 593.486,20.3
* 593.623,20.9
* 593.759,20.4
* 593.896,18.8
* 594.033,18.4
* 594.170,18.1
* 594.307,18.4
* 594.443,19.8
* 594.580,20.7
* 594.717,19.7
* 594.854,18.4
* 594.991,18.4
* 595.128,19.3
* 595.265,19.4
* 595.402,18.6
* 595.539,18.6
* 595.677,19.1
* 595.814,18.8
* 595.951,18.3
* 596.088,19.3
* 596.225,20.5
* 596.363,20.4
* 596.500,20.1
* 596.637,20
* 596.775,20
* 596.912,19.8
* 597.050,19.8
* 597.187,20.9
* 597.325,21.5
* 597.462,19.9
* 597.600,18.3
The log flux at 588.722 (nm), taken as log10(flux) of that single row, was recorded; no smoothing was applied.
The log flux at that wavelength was 1.18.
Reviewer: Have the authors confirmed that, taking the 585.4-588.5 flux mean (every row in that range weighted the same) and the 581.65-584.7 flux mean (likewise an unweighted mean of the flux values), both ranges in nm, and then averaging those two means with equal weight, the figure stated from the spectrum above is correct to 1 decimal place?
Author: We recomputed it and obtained 19.0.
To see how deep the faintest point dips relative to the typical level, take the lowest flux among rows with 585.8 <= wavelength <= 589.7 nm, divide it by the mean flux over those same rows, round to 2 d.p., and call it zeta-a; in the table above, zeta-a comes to 0.74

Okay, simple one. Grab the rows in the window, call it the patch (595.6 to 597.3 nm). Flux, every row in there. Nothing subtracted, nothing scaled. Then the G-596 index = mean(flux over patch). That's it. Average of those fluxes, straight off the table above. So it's 19.8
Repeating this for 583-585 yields 19.8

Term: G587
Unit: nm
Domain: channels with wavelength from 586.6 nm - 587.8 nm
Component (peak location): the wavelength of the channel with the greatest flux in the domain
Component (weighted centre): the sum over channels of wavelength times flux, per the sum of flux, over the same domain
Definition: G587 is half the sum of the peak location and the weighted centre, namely 587.09 nm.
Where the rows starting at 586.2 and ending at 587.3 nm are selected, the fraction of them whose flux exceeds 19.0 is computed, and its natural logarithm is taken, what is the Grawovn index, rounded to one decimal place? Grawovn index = -2.1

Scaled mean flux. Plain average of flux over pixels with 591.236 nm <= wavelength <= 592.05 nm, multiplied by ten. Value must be 188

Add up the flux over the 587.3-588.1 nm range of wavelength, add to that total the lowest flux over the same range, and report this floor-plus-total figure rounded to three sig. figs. 126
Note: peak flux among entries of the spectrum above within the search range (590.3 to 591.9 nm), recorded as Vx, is 20.1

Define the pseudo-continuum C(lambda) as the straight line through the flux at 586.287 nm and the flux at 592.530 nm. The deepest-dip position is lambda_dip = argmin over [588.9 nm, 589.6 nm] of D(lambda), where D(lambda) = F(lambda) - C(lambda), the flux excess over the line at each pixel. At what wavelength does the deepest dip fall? 589.129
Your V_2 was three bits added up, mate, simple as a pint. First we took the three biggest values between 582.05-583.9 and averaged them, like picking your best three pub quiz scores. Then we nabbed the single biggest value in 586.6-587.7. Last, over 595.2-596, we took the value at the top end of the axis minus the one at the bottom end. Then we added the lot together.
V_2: 39.8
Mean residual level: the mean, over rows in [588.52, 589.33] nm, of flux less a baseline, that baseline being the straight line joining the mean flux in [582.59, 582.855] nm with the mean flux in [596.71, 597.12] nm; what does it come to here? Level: -6.4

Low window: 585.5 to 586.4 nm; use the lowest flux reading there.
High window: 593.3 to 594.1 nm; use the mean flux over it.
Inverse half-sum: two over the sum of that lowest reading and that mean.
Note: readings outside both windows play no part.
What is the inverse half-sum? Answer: 0.0535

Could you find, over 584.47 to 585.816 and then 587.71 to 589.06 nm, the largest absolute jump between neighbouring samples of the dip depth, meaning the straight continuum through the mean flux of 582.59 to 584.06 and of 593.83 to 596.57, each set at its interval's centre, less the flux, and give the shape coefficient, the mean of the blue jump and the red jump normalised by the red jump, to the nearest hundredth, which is 0.83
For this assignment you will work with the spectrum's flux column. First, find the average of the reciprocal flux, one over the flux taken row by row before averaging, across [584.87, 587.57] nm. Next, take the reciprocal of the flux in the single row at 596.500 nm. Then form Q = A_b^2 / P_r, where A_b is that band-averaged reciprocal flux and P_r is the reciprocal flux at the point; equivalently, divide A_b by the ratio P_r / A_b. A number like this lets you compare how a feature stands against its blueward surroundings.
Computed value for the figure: 0.0572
